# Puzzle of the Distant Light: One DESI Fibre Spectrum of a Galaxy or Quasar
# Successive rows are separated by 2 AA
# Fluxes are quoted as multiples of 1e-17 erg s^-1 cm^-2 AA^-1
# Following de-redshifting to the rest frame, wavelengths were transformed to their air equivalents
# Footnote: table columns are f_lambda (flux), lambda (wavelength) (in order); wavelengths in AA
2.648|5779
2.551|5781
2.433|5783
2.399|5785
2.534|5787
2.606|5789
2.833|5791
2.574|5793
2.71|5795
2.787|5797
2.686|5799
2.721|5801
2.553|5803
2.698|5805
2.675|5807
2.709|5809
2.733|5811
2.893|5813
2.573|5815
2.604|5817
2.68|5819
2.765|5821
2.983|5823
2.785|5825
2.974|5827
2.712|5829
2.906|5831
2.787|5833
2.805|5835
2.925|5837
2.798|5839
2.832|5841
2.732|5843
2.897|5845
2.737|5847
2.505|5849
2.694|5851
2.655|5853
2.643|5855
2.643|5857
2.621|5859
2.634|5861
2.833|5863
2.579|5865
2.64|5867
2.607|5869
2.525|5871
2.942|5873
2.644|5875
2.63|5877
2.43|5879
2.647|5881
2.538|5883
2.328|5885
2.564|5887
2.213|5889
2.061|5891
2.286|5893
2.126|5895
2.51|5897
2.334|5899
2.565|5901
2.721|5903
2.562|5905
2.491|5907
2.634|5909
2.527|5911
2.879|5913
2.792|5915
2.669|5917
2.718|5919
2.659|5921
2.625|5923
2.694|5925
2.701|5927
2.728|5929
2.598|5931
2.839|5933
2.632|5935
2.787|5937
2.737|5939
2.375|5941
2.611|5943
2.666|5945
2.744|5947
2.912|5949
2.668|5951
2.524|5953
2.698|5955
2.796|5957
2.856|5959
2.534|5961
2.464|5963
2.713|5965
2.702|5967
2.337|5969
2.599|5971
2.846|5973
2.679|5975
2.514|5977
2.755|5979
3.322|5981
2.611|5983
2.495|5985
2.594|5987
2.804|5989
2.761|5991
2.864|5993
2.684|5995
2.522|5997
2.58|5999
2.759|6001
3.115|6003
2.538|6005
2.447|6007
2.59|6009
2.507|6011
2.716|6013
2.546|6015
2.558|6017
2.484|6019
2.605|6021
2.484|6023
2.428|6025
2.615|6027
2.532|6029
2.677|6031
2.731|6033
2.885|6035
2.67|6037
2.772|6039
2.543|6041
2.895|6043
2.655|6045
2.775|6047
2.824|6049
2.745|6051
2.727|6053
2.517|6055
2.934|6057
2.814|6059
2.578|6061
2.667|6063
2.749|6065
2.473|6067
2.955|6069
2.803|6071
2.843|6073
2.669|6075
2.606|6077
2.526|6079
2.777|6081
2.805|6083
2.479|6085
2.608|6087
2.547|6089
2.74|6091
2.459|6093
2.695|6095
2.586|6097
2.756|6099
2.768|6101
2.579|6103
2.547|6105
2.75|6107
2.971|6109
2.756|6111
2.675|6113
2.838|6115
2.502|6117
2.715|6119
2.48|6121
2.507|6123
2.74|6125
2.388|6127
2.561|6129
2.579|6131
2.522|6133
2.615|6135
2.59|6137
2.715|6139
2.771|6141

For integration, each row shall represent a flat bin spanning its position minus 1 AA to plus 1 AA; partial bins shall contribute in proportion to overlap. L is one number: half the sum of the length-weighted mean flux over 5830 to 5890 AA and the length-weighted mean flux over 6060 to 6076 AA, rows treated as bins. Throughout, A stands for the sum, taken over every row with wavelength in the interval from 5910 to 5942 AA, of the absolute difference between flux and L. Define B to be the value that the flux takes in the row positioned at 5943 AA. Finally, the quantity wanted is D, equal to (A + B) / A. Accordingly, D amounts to 2.9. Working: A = 1.4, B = 2.611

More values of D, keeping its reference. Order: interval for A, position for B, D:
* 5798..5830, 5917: 2.9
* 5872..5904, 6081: 1.7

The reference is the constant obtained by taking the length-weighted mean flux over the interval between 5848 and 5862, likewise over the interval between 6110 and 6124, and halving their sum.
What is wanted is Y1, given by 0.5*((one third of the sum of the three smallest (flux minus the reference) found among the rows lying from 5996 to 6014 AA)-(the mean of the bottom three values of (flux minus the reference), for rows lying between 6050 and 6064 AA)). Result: -0.048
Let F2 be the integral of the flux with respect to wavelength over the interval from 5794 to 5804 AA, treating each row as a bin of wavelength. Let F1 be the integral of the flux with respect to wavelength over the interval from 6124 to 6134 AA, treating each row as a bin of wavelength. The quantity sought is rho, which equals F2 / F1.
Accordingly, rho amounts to 1.05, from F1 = 25.6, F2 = 26.9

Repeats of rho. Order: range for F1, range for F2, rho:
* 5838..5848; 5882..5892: 0.84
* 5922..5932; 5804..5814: 1.03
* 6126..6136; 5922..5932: 1.05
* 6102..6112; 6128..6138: 0.95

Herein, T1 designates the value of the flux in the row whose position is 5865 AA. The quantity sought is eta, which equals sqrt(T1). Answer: 1.61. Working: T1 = 2.579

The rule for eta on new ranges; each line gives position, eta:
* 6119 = 1.65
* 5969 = 1.53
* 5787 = 1.59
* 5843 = 1.65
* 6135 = 1.62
